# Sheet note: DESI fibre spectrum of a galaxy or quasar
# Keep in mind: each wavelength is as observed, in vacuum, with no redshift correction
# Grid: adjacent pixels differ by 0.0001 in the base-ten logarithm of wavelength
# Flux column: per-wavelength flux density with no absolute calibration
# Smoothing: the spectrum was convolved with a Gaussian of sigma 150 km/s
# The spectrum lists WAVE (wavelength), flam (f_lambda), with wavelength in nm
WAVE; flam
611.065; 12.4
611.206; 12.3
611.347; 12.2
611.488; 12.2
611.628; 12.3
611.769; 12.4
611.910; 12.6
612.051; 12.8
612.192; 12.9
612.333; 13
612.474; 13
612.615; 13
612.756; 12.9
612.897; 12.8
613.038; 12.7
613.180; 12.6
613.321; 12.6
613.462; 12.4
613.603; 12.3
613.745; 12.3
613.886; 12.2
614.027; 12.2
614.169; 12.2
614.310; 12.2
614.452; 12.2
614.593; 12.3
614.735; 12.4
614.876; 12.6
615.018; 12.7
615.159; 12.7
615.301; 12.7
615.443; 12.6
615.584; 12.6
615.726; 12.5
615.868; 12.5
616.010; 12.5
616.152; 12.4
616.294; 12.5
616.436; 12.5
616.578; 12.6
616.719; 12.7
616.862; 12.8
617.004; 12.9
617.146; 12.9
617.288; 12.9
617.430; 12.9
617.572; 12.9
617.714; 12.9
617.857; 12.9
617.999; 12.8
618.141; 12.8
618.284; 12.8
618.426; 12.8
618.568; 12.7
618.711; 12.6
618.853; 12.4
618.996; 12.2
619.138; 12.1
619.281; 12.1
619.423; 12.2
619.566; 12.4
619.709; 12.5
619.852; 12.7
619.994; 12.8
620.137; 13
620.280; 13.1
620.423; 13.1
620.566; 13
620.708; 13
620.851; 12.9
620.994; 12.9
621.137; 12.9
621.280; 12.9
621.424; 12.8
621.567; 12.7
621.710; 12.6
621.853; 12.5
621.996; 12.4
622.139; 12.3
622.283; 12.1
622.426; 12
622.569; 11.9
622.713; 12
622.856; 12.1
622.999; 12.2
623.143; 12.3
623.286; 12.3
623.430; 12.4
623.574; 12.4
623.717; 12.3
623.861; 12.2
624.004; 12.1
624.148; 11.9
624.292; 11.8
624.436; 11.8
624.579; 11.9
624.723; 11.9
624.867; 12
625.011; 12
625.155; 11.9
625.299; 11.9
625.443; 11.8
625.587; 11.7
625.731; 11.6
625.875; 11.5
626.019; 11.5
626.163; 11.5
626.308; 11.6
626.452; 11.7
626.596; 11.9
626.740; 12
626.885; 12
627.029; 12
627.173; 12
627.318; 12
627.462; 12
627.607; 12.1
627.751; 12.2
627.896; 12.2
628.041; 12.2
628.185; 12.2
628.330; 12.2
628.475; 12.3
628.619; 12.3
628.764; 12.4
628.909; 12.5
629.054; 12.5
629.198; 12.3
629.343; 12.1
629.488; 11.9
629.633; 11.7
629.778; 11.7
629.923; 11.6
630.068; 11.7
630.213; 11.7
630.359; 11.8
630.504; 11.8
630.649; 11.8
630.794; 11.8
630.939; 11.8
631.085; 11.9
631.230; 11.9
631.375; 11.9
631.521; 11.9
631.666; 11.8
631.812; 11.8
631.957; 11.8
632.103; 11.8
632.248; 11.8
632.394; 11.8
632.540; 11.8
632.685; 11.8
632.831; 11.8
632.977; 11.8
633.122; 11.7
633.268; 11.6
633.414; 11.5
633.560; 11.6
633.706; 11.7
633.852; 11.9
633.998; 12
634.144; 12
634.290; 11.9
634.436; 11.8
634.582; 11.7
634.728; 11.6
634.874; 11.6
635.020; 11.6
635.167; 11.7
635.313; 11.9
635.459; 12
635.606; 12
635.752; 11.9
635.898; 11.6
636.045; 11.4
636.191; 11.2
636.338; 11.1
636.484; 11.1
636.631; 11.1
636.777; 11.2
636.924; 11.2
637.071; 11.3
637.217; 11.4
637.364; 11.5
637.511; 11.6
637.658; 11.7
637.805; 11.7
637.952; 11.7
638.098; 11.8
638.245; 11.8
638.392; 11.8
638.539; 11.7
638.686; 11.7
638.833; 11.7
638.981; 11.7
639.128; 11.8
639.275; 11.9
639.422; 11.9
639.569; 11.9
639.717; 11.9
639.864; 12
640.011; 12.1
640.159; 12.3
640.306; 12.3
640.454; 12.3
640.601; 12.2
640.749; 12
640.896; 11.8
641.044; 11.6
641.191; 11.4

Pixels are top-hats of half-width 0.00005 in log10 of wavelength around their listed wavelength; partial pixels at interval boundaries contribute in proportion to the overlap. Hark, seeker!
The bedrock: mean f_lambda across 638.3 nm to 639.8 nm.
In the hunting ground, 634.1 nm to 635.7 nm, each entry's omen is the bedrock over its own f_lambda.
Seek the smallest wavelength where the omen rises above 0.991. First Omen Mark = 634.290 nm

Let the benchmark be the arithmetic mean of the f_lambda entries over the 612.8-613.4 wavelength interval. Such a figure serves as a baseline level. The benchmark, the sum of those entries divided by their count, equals 12.7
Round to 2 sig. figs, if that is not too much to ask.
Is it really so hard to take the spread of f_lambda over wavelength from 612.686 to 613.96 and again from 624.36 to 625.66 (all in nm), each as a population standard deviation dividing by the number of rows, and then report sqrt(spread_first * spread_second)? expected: 0.15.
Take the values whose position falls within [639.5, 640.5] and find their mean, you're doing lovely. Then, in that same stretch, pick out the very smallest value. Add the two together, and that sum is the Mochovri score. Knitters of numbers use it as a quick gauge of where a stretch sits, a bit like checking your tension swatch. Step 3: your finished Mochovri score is 24.0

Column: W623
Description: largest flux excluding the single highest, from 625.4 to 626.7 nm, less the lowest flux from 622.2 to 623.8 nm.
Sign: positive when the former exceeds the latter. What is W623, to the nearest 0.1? -0.1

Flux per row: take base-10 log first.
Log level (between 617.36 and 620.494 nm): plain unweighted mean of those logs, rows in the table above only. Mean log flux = 1.10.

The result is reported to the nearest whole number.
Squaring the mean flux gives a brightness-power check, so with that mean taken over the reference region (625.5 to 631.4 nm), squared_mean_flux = 143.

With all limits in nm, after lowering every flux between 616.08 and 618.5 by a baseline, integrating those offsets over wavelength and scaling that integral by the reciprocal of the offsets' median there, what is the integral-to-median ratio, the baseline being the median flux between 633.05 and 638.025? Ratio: 2.35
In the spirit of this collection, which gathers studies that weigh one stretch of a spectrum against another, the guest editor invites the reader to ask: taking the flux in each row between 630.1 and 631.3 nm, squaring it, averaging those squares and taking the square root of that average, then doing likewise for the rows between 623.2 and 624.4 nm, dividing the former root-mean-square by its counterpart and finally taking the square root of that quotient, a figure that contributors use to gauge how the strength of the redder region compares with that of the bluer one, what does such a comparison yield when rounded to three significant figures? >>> 0.985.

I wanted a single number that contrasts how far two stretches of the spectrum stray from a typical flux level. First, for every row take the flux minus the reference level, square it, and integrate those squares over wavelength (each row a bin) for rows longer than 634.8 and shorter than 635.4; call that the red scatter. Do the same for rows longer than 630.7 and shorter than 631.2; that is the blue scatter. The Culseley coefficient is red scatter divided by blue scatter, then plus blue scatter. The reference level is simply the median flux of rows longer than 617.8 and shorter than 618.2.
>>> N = 2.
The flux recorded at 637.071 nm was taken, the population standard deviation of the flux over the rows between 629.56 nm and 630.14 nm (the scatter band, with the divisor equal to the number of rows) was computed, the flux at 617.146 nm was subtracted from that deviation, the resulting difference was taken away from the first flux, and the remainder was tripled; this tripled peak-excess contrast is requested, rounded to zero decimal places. 72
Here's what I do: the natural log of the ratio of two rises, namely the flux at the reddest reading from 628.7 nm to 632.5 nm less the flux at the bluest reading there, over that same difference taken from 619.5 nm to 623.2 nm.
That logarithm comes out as 1.79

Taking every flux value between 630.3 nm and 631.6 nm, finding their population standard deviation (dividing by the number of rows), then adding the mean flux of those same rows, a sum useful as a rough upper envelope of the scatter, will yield 11.9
